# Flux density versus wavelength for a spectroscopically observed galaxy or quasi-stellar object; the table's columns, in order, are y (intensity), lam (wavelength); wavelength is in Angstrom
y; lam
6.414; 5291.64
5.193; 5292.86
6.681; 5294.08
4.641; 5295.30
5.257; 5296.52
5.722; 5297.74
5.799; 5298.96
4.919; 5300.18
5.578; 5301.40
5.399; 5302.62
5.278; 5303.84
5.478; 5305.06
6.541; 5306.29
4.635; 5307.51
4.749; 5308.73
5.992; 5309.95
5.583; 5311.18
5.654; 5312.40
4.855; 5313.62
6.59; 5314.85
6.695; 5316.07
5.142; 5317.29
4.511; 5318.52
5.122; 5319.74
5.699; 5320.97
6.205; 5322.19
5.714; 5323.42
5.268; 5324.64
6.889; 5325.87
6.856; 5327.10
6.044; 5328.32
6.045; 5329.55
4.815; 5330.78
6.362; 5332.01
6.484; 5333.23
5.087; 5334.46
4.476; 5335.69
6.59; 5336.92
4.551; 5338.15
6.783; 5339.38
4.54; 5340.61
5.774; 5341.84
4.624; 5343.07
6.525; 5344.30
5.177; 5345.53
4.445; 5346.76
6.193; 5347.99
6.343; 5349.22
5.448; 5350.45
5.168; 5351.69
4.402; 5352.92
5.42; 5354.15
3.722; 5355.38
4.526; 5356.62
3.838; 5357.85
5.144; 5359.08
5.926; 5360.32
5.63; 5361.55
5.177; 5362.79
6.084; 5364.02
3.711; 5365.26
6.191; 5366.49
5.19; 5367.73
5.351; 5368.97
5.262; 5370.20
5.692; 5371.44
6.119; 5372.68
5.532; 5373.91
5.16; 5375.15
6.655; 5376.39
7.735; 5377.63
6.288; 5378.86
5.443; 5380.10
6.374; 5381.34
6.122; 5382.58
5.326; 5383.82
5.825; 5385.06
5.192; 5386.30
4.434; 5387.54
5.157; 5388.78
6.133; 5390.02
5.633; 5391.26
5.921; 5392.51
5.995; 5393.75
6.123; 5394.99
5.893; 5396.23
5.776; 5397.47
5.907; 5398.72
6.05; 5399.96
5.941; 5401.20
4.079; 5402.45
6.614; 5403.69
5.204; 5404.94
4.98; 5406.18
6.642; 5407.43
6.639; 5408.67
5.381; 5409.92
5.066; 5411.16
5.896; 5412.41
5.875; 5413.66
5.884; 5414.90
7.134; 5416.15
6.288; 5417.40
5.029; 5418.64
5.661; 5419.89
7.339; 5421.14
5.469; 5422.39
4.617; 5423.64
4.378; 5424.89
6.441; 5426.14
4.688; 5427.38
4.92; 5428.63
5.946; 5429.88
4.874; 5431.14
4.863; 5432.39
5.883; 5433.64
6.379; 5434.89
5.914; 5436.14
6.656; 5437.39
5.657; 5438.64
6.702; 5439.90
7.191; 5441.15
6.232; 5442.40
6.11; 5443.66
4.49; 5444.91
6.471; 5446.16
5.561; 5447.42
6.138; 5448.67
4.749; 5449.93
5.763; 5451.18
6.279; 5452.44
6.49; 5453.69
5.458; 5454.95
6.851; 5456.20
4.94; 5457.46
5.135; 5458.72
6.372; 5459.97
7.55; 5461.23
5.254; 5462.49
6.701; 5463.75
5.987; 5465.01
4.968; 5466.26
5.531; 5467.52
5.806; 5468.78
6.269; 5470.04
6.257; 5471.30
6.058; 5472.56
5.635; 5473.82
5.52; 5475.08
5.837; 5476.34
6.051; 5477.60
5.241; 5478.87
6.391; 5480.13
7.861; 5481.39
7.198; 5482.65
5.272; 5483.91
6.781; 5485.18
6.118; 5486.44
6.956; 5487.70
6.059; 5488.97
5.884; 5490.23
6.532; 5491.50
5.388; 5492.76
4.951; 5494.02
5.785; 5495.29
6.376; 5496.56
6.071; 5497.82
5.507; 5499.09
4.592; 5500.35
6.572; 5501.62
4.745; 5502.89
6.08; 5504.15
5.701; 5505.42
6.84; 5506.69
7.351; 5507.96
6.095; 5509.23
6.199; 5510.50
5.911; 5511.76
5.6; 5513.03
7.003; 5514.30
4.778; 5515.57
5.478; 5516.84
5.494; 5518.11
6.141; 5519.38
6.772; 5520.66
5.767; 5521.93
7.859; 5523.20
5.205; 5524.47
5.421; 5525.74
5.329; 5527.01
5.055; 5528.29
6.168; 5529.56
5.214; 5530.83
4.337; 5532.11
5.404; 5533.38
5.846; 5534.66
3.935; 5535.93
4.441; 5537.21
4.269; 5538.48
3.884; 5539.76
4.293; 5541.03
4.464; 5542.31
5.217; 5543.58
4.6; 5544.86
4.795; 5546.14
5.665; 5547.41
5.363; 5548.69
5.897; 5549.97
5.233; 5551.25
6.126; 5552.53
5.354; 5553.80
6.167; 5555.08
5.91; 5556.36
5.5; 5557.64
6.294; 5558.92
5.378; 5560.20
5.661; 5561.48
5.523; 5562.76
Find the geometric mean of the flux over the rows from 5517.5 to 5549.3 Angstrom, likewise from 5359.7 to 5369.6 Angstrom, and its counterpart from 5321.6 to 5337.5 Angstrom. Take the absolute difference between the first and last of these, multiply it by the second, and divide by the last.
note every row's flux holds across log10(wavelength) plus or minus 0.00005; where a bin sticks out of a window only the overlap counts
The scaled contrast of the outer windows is 0.63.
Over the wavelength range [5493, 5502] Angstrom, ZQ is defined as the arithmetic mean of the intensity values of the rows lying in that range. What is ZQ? 5.7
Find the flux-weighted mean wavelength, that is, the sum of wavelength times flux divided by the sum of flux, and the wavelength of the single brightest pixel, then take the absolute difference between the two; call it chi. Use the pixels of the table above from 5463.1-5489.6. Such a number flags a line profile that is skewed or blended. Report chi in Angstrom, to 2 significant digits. 4.8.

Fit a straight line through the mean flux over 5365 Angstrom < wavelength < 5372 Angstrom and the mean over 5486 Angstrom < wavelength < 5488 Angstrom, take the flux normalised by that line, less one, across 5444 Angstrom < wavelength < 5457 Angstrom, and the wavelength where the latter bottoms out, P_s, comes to 5444.91 Angstrom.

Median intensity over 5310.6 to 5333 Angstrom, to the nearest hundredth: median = 5.71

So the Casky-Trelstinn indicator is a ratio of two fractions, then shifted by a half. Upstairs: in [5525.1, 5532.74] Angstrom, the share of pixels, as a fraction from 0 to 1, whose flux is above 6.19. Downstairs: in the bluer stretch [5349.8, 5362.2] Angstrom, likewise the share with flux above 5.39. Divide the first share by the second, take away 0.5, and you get -0.50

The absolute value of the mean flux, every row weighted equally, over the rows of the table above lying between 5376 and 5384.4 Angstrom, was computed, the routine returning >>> 6.3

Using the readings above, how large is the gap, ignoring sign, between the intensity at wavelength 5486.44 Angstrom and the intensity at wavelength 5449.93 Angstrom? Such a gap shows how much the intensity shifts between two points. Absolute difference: 1.4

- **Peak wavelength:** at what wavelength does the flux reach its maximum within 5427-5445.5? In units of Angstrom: 5441.15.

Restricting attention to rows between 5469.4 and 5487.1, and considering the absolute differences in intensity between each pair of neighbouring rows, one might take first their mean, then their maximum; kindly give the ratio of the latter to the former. 2.64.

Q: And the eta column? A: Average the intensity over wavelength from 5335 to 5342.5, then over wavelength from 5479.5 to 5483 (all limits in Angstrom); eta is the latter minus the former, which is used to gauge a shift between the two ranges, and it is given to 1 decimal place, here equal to 1.7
